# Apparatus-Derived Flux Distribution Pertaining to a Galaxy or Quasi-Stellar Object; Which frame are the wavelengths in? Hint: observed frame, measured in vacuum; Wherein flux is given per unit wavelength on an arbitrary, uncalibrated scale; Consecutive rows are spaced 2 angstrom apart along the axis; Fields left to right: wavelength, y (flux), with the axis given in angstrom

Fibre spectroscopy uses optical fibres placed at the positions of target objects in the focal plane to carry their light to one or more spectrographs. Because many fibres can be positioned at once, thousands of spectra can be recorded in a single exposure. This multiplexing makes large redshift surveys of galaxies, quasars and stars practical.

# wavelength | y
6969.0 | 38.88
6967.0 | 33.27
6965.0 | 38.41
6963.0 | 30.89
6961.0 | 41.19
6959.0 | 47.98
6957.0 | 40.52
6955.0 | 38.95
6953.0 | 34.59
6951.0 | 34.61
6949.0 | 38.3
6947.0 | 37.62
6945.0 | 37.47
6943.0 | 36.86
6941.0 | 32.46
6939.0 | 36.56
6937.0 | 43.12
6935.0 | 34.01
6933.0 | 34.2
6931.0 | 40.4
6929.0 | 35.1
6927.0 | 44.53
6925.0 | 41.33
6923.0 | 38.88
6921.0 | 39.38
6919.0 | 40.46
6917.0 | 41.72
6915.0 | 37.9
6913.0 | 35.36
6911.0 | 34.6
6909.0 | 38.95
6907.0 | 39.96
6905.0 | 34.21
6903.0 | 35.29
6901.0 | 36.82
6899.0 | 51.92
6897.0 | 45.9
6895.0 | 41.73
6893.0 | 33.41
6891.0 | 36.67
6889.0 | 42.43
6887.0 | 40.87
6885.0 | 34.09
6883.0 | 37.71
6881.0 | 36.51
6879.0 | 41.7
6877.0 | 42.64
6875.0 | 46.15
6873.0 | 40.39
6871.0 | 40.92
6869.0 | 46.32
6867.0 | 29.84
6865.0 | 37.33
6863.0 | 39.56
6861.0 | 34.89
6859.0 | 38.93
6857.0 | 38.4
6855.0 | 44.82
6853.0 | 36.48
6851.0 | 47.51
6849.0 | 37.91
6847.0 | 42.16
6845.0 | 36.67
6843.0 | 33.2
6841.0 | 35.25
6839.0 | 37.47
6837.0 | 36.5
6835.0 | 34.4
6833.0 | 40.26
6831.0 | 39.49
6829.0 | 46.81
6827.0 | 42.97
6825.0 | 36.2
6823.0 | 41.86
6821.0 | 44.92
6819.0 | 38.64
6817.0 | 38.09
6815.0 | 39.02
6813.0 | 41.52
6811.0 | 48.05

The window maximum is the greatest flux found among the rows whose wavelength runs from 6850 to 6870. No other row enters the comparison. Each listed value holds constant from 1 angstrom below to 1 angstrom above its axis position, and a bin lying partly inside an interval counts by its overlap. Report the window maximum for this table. 47.51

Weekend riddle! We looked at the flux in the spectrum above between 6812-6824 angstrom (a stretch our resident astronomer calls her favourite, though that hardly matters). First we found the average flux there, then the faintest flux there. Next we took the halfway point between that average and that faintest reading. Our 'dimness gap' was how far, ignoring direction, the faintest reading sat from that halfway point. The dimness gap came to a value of 1.29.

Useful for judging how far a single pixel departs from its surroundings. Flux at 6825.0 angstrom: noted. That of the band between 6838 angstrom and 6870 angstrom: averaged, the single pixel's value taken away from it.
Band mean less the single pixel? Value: 2.3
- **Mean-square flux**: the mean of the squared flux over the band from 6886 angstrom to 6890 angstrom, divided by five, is 347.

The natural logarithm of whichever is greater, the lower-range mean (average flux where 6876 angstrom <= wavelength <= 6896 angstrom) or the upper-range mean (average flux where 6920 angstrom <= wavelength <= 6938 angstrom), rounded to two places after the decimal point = 3.66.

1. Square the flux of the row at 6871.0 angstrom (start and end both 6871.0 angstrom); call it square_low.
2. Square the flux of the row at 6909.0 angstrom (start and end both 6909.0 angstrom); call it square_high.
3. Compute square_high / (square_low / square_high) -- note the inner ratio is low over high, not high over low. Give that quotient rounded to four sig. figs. 1375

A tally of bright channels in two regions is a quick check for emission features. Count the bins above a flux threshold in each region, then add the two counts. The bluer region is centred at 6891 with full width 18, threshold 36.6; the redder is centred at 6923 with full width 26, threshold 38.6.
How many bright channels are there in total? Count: 14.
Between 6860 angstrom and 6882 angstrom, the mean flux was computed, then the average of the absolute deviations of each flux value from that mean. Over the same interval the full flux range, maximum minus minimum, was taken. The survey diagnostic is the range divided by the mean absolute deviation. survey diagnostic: 4.5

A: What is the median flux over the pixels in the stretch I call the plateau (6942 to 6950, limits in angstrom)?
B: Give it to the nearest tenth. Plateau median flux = 37.5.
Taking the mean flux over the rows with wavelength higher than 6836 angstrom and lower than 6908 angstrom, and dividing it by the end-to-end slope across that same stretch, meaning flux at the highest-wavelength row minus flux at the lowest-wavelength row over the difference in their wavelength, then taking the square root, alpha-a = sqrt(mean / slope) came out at 28.2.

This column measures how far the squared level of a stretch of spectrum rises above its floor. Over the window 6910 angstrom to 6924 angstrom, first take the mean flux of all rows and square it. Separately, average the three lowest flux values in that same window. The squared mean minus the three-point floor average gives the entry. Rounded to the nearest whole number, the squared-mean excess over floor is 1433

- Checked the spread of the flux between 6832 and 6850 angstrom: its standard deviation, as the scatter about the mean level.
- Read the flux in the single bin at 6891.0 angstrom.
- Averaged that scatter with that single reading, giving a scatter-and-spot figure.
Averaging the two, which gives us 19.7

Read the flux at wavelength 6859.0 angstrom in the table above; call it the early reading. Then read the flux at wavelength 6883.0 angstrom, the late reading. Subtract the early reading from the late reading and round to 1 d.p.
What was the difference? -1.2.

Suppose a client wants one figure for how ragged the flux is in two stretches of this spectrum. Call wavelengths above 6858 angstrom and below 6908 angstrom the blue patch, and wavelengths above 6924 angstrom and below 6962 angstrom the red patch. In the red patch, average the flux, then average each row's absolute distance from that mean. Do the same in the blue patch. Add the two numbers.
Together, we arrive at 7.0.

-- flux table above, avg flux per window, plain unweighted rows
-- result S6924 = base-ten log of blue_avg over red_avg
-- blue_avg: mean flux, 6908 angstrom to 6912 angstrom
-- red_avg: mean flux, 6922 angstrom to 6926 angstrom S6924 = -0.04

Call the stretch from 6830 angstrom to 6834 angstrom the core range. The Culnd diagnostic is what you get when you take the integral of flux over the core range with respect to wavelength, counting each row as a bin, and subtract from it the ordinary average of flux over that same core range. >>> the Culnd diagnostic 120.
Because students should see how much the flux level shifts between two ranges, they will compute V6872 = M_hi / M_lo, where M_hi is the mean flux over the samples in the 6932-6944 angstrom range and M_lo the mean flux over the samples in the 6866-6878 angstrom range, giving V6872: 0.88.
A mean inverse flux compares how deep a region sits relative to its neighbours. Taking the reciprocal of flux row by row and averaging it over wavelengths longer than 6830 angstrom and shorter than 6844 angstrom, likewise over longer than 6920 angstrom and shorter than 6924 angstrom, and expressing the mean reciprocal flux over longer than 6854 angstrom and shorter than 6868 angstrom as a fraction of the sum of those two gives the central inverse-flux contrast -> 0.508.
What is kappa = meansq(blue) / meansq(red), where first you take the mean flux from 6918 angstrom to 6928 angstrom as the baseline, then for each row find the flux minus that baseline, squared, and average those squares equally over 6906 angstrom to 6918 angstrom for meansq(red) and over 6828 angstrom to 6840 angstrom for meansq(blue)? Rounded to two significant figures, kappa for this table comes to 1.3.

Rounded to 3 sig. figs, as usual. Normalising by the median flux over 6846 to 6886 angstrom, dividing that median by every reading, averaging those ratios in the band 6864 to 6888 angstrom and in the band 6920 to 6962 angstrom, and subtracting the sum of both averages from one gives -1.04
